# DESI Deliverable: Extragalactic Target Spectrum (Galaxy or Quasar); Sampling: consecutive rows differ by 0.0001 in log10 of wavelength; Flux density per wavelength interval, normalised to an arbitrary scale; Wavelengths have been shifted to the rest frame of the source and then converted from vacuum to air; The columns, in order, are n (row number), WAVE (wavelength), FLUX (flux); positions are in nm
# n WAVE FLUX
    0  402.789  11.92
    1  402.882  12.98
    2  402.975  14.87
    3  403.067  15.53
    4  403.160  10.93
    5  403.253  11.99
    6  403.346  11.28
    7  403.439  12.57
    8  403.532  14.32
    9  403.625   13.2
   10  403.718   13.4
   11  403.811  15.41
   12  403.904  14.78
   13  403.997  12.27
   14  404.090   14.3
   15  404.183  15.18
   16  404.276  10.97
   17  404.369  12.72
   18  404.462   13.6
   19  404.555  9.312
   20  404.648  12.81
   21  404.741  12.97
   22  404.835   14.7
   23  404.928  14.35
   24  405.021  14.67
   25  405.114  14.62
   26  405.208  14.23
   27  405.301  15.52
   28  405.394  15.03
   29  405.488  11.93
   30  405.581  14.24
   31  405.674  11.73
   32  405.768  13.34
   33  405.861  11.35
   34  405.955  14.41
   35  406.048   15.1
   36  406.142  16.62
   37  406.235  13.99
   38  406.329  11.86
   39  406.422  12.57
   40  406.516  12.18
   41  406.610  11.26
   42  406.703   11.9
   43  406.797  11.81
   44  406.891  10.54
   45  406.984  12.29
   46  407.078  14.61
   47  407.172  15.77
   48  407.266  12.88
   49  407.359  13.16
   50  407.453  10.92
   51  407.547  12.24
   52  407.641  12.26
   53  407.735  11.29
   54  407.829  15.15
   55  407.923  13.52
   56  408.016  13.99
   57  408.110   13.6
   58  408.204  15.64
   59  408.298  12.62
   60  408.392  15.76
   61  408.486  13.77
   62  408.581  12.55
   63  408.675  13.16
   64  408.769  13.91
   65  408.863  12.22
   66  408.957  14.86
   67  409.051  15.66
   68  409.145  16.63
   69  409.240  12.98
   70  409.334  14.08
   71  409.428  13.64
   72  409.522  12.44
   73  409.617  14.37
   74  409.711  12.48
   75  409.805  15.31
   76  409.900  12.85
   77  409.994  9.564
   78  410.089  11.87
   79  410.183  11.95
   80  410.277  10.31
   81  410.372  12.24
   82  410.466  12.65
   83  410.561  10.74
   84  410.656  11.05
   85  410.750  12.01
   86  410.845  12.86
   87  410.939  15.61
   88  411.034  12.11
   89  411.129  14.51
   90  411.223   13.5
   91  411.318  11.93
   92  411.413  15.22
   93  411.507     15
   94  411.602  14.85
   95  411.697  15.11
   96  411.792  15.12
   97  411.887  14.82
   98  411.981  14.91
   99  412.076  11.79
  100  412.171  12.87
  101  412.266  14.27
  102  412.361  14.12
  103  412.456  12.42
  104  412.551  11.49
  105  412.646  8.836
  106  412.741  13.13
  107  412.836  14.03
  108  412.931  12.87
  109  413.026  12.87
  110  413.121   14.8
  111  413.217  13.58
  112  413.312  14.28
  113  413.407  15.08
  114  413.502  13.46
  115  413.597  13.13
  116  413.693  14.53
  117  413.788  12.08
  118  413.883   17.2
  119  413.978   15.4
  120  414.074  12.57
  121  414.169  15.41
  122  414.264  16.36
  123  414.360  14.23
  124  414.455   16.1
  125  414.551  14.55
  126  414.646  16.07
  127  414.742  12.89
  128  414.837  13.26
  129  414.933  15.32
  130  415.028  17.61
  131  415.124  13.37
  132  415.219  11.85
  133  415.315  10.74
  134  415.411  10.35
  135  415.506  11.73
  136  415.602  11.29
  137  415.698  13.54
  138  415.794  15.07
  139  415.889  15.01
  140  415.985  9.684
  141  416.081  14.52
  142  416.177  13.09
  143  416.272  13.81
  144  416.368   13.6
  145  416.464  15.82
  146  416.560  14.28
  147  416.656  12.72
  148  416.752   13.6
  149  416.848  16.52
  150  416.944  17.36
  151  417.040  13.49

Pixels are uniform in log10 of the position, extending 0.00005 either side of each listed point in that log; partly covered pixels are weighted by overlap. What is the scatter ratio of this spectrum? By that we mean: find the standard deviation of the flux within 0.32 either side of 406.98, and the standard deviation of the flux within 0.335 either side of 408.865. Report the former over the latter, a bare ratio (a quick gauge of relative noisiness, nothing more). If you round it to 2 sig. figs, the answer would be 1.1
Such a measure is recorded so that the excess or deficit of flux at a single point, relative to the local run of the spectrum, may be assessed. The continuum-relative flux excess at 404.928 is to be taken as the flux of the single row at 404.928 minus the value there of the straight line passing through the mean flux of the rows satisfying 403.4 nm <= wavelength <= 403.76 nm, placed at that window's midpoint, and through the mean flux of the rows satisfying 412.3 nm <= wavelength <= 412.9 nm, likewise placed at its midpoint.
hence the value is 1.1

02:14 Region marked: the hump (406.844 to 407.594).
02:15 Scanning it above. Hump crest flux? 15.77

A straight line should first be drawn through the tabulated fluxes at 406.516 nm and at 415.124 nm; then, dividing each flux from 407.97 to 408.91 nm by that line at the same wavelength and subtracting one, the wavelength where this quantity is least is 408.863 nm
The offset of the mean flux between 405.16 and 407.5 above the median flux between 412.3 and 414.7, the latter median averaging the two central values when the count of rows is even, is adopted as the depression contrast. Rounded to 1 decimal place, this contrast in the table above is -1.0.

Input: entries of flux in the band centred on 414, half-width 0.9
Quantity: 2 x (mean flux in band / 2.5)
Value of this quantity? 11.6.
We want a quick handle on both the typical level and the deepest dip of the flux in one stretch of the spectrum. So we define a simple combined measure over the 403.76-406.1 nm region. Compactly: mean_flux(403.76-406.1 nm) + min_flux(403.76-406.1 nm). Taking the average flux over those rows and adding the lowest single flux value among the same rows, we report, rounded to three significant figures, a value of 22.9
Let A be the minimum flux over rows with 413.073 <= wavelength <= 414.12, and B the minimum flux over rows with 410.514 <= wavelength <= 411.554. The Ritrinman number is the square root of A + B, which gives 4.78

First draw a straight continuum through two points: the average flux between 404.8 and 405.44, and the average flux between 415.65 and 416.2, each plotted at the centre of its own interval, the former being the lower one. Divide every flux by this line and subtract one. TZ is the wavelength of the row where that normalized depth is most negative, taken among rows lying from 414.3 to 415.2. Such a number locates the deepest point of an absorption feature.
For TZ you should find 414.742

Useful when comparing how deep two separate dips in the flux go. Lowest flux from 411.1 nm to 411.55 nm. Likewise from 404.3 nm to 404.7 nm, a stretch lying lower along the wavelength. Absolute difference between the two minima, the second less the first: 2.6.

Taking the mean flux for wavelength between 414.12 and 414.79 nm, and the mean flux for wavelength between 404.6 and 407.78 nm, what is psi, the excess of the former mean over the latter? 1.9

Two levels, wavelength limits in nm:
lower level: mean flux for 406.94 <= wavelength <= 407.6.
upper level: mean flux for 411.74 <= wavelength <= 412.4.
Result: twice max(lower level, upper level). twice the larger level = 28.0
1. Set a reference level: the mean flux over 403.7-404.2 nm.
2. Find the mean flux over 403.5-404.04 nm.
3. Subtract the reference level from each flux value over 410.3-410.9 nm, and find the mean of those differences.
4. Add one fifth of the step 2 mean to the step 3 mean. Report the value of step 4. 0.5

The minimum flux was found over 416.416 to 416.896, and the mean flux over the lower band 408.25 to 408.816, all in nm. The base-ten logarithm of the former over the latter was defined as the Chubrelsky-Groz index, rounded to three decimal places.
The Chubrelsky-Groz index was -0.030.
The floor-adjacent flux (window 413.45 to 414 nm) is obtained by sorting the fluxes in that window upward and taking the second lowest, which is 13.13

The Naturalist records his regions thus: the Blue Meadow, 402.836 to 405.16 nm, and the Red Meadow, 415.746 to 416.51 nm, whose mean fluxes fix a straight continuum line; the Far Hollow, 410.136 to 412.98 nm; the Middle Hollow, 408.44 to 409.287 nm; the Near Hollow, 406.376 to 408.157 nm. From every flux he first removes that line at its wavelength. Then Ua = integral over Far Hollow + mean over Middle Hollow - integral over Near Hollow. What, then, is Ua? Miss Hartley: 0.1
